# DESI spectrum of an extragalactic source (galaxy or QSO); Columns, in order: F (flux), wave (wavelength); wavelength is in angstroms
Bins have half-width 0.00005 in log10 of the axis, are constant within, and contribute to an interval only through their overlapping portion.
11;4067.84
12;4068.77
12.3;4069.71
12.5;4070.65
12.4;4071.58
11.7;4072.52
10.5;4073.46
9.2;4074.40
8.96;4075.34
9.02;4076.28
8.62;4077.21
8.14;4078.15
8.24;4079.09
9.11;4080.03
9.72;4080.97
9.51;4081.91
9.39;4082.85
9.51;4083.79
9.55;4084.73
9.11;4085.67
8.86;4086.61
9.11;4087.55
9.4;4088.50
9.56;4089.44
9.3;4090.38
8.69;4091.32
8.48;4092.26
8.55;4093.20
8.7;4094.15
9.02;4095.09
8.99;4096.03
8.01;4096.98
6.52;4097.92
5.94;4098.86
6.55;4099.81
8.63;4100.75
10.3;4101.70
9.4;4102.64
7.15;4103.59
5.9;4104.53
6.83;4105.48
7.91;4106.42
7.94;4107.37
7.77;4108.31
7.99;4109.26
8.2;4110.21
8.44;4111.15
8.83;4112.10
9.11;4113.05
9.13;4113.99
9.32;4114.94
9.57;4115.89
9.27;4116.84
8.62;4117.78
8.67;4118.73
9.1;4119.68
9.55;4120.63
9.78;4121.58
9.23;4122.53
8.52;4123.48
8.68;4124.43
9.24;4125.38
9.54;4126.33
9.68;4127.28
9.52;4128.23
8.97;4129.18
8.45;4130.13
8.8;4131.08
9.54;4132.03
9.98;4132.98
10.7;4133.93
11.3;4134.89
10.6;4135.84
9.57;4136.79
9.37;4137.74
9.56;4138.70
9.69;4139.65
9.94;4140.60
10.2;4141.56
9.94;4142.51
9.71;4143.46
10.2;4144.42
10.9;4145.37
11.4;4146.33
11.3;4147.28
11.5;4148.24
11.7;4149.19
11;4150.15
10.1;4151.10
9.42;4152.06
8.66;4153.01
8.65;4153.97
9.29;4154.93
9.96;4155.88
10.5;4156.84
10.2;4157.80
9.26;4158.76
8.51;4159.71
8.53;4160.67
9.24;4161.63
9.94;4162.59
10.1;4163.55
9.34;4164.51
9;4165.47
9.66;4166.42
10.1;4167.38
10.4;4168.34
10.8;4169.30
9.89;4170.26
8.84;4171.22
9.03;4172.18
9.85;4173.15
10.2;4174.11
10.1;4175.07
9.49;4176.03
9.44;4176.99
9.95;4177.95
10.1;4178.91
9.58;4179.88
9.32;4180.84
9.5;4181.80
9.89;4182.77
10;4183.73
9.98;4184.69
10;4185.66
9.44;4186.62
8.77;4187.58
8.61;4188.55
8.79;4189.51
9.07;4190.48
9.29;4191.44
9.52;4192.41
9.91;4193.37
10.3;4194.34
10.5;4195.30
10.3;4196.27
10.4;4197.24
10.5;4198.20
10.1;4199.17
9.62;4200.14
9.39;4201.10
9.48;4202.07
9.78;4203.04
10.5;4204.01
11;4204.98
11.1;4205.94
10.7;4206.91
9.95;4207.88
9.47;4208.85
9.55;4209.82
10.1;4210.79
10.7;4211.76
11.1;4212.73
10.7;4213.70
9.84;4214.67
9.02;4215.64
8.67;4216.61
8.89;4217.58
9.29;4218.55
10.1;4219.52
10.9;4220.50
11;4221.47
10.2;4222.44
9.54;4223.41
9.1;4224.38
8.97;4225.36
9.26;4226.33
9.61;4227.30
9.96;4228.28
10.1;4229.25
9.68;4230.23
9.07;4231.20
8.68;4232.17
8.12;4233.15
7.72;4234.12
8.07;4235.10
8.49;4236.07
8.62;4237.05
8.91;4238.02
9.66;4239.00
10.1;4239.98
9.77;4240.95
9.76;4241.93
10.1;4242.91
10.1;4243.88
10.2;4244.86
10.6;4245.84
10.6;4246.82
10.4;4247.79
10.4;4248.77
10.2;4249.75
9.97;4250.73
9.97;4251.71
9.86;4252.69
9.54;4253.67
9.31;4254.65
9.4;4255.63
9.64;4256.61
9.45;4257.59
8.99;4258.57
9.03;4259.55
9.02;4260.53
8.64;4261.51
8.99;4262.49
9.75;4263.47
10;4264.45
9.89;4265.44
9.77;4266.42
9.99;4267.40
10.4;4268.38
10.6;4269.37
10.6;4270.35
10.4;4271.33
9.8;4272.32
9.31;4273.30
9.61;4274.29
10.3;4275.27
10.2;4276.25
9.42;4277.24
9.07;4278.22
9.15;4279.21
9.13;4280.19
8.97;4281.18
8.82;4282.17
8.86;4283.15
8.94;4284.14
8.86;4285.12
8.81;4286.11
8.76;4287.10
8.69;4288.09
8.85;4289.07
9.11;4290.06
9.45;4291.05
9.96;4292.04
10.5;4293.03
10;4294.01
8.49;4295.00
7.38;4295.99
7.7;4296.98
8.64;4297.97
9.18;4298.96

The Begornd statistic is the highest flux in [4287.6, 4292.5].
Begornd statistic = 9.96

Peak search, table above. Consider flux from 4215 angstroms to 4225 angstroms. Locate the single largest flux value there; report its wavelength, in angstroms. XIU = 4221.47 angstroms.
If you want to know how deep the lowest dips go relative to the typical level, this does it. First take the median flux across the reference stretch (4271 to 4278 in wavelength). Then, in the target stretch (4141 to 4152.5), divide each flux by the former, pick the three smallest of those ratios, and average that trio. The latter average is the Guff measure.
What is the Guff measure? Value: 0.99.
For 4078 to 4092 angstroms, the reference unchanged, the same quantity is 0.85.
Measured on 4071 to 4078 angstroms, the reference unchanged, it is 0.90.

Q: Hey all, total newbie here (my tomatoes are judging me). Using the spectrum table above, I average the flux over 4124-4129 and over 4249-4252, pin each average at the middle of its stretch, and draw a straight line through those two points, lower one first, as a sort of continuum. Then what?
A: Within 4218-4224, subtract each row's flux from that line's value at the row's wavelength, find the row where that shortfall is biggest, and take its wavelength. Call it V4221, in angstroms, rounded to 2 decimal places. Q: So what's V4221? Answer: 4218.55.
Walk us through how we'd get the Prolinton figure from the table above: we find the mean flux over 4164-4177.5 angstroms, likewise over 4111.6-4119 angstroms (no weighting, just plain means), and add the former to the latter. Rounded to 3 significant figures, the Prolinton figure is 18.8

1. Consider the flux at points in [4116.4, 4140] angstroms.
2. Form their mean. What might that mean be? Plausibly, 9.4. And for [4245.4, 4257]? 10.0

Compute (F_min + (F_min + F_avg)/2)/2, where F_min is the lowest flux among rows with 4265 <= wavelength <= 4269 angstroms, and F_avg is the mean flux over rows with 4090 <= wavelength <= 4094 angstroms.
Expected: 9.5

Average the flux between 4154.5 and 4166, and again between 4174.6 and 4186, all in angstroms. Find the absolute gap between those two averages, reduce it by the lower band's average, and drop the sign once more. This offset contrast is 9.2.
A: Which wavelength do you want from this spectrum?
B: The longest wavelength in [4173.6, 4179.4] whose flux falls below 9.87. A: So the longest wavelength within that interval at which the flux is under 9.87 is 4176.99 angstroms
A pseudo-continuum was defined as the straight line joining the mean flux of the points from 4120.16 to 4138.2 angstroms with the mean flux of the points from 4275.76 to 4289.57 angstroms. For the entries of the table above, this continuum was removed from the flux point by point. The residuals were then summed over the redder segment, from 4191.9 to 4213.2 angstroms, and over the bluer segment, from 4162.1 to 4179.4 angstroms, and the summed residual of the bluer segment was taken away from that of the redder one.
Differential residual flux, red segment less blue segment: 12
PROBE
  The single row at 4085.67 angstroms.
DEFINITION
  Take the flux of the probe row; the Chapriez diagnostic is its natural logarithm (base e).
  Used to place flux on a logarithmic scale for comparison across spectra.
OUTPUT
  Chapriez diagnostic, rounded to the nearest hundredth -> 2.21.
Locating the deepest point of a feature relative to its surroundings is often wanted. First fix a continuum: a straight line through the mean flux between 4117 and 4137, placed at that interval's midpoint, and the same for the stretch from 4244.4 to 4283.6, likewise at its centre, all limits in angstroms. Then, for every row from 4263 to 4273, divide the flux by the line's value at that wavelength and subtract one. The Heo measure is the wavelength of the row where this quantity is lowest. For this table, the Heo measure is 4263.47 angstroms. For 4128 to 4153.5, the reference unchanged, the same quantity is 4130.13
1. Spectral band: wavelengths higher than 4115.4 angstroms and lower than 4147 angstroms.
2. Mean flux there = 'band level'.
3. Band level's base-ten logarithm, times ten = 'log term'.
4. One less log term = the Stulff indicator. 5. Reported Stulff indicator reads -8.84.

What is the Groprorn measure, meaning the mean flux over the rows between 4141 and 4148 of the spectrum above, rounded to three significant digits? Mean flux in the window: 10.5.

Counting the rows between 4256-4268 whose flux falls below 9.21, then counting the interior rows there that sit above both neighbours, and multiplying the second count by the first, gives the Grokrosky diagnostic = 10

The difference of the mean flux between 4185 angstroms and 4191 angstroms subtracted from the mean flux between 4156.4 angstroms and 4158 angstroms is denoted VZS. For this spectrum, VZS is 1.2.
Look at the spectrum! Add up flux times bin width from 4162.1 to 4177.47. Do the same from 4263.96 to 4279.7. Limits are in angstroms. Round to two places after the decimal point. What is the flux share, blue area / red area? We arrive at 0.96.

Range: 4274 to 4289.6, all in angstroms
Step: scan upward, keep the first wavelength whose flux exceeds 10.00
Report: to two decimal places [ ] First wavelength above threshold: 4275.27 angstroms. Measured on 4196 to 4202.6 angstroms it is 4196.27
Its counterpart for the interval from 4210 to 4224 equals 4210.79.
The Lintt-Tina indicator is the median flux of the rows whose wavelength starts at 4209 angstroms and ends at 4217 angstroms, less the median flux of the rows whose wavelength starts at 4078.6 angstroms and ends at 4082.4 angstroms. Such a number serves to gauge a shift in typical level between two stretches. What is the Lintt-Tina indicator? 0.66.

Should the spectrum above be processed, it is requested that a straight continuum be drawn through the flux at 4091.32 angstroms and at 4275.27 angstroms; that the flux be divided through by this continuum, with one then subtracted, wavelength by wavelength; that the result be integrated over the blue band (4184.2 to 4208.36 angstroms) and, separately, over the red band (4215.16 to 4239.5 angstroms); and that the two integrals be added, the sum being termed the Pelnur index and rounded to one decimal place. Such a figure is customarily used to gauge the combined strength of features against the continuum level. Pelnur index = -0.8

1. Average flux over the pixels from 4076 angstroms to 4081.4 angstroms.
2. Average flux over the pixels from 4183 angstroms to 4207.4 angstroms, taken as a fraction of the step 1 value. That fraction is 1.12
